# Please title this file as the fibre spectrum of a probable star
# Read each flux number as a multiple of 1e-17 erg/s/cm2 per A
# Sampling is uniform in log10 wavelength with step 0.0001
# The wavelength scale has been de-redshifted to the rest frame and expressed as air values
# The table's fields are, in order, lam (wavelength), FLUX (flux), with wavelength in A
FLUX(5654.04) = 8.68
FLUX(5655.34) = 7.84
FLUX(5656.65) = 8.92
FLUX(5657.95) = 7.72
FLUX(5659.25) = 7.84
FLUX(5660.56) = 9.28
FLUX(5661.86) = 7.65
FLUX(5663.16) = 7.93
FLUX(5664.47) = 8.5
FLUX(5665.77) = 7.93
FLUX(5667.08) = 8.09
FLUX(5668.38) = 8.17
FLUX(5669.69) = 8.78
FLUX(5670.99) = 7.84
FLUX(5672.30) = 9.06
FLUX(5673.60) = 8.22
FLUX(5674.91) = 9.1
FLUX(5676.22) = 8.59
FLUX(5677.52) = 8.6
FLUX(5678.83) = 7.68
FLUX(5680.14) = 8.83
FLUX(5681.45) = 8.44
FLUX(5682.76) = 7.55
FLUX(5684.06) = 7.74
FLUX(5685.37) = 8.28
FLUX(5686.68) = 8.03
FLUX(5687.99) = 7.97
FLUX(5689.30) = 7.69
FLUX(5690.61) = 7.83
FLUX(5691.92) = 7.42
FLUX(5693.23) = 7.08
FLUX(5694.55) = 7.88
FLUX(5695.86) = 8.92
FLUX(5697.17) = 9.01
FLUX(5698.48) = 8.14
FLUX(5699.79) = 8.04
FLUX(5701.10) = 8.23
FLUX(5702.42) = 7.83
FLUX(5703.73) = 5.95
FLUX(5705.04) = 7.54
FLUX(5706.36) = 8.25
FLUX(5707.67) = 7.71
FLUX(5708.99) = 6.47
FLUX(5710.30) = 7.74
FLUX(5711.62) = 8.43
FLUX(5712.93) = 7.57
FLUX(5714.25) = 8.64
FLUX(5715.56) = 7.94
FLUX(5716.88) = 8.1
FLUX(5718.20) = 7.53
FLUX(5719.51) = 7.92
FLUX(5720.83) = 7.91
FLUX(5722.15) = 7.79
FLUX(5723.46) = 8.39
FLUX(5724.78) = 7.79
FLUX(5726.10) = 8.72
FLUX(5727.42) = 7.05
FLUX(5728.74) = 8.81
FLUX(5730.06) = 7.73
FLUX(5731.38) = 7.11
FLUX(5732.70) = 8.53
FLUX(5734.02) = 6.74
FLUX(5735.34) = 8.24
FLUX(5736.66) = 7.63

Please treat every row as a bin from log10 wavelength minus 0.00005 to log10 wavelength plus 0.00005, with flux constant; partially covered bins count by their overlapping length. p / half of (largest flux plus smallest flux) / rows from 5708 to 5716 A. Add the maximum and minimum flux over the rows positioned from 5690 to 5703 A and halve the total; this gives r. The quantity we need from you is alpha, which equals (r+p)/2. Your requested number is 7.80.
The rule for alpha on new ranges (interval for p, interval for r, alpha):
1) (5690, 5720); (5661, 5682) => 7.93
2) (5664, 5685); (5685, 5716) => 7.90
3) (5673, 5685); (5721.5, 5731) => 8.13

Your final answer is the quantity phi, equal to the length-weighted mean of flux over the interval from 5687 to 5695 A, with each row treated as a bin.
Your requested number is 7.65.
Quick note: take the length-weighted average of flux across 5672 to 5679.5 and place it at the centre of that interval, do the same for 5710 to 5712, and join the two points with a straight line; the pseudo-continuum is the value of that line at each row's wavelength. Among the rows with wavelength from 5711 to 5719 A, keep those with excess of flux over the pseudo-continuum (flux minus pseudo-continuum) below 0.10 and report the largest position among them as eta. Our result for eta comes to 5718.20 A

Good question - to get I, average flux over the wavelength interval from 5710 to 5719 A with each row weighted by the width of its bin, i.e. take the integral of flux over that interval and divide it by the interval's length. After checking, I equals 8.00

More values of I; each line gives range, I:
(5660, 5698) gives 8.21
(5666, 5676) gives 8.45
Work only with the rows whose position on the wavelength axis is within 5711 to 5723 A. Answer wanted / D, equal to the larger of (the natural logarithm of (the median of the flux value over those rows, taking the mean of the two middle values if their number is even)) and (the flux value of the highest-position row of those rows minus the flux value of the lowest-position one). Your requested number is 2.07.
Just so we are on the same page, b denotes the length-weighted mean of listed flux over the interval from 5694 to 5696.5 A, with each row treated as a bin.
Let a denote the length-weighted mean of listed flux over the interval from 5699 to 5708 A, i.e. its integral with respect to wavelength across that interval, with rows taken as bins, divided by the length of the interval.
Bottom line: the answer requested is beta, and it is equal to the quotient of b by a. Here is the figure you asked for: 1.10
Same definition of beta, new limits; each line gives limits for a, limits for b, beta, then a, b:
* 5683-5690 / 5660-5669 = 1.04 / 7.9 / 8.2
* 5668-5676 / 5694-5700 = 0.99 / 8.5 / 8.4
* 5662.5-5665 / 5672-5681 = 1.05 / 8.2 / 8.6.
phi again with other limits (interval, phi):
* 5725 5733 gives 7.95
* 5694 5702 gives 8.36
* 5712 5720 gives 7.97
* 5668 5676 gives 8.54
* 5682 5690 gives 7.89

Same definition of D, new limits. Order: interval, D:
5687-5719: 2.06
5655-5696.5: 2.08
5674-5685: 2.14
